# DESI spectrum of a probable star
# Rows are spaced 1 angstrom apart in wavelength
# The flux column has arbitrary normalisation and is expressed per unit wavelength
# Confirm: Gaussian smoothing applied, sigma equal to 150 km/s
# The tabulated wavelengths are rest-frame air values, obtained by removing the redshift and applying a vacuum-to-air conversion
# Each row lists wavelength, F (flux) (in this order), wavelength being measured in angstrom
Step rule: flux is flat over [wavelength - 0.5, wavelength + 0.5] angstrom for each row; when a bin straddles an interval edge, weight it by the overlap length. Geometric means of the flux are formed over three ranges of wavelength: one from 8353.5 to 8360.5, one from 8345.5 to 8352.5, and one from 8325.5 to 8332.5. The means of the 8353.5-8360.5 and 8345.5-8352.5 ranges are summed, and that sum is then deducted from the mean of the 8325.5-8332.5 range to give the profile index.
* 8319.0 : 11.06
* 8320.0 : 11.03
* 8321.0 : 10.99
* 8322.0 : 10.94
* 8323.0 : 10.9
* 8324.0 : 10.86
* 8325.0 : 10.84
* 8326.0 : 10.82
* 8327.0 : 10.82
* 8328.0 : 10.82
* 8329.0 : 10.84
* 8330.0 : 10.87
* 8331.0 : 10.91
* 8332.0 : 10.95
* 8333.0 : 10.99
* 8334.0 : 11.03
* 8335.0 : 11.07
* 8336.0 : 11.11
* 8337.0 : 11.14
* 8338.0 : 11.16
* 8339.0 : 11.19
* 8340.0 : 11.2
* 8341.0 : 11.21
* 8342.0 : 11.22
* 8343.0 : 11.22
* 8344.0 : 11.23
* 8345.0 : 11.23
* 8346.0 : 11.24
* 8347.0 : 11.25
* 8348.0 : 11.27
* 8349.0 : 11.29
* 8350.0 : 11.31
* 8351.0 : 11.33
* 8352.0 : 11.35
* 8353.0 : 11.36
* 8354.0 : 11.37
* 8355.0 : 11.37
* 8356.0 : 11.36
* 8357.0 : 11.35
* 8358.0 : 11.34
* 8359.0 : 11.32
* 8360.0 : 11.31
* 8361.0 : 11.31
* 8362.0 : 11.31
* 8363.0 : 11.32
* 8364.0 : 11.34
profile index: -11.78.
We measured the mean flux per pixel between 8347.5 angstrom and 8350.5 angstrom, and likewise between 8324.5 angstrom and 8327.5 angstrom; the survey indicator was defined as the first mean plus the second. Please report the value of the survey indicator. 22.1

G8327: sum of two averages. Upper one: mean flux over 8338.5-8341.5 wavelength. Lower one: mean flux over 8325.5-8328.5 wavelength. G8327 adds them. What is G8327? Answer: 22.0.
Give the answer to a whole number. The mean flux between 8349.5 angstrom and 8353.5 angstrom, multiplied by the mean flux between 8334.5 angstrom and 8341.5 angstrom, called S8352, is 126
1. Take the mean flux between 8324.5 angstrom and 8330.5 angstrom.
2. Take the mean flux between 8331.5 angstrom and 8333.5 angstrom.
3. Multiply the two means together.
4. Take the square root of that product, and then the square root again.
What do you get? 3.30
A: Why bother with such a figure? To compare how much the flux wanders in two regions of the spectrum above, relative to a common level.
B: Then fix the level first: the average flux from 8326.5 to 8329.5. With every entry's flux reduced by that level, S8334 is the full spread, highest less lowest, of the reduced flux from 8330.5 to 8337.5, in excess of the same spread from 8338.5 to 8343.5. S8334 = 0.20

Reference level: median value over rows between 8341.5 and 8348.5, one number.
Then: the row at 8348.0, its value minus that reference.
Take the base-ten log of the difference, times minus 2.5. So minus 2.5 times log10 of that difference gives 3.49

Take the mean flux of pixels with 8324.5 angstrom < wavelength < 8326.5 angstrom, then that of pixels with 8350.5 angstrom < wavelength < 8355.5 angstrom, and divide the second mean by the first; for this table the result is 1.05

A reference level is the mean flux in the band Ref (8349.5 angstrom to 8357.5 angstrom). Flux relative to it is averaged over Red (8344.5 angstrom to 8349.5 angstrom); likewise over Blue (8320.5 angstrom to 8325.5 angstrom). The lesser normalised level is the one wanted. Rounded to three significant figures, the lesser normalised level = 0.961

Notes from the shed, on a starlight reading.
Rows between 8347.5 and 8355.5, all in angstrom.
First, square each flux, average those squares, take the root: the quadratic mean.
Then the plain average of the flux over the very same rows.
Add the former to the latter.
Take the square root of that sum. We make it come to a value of 4.76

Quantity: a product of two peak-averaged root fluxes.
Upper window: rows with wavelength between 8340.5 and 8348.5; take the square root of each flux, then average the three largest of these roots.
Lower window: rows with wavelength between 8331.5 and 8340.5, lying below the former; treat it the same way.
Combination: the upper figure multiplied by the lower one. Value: 11.2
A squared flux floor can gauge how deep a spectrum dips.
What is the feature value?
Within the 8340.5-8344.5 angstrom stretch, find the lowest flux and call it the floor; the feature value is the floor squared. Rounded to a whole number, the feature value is 126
